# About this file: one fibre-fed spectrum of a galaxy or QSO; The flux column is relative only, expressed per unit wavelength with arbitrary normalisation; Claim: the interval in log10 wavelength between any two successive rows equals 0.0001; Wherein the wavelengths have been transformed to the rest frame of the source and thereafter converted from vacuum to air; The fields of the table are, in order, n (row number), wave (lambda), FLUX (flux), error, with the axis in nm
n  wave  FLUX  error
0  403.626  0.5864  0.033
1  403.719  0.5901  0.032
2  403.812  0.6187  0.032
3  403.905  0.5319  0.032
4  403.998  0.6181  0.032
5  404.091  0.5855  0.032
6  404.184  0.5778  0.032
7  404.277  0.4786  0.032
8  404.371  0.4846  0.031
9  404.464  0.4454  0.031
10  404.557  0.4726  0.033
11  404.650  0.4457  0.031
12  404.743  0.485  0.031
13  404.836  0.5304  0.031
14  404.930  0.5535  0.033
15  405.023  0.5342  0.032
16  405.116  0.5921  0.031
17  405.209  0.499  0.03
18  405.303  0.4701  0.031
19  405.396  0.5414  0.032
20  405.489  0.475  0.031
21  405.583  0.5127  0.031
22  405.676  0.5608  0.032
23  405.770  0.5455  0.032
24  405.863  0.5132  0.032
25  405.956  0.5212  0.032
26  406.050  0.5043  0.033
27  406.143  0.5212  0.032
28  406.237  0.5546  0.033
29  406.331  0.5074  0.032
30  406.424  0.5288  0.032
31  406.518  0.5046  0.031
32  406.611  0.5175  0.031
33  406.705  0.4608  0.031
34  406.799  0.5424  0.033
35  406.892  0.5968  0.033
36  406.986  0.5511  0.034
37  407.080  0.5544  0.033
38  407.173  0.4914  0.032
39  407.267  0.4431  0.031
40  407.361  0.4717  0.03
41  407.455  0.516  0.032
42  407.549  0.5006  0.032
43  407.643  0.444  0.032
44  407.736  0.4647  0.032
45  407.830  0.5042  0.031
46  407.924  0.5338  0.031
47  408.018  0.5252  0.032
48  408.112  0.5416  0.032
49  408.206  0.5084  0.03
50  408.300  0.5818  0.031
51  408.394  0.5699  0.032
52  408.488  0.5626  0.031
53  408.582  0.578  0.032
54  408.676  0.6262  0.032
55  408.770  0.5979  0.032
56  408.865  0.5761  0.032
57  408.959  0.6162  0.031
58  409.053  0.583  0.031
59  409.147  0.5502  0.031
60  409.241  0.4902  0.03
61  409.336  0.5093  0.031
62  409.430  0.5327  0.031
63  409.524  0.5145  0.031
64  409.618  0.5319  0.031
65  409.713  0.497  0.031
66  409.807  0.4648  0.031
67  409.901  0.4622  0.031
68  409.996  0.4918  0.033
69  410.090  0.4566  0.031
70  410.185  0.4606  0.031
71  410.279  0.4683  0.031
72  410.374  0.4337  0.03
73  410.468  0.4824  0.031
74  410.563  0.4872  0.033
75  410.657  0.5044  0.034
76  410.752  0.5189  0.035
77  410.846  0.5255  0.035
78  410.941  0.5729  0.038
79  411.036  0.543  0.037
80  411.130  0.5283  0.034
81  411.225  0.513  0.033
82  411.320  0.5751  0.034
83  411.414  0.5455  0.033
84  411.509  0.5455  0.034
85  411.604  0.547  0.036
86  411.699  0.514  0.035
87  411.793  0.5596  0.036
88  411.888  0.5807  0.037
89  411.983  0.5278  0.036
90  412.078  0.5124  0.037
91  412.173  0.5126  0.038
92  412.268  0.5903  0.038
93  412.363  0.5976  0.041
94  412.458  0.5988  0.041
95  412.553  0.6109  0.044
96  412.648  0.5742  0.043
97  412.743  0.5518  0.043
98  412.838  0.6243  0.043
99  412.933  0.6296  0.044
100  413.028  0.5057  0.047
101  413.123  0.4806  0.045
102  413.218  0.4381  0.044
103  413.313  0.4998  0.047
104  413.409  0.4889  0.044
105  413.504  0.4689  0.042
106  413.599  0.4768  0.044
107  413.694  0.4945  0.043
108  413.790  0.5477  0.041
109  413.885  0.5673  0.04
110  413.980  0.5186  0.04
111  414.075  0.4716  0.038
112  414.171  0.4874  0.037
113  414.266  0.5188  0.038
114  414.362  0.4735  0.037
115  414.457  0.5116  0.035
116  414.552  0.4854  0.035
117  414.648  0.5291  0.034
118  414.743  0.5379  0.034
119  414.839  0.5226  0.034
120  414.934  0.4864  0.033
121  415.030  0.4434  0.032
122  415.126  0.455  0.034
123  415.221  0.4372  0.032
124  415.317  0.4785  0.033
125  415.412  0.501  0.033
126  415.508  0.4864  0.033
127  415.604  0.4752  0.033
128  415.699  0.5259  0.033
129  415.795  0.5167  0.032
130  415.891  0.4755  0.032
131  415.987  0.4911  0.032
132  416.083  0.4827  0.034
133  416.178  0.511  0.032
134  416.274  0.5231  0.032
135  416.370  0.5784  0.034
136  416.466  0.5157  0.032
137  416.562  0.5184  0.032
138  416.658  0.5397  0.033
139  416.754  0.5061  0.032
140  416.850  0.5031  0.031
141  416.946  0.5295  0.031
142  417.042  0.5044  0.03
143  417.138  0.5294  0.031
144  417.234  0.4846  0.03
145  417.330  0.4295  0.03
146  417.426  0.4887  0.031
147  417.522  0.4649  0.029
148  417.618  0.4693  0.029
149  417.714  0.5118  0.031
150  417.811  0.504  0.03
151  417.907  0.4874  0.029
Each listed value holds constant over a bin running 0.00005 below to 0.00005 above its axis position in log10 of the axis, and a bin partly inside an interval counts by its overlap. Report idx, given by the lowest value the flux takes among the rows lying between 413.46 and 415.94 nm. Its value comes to 0.4372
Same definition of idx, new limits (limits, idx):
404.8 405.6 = 0.4701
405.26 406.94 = 0.4608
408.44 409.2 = 0.5502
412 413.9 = 0.4381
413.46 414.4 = 0.4689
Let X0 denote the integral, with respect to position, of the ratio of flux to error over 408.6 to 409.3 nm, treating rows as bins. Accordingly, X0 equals 12.9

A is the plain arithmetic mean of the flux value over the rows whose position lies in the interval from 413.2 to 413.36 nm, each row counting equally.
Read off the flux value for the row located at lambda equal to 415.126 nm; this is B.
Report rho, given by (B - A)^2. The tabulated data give 0.0002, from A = 0.469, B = 0.455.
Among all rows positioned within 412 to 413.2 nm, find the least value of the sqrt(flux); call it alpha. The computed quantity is 0.693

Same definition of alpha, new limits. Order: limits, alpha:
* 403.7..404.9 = 0.667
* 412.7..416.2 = 0.661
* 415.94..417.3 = 0.695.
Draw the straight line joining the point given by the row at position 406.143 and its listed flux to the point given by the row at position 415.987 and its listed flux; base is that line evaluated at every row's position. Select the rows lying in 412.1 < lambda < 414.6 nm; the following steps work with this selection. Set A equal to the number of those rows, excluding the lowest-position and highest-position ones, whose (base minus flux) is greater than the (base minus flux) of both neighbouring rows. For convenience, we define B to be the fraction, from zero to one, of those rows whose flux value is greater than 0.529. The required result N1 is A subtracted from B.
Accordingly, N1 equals -4.6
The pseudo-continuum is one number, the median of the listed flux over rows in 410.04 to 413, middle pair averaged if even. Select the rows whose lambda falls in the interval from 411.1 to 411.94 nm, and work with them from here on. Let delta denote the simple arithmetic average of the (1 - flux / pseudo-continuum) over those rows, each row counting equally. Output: 0.00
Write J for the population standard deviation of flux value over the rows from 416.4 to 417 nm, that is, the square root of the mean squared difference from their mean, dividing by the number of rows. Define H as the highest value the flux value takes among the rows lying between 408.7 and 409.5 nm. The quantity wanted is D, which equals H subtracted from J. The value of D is -0.60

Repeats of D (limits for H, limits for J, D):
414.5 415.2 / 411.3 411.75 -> -0.52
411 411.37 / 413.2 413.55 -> -0.55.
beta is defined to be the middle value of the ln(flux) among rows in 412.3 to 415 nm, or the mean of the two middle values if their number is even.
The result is -0.66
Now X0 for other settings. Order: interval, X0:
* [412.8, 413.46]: 7.7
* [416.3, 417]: 11.5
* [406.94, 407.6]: 10.4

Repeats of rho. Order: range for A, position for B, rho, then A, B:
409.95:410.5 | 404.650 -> 0.0004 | 0.466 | 0.4457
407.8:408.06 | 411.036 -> 0.0005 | 0.521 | 0.543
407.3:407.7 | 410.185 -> 0.0005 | 0.483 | 0.4606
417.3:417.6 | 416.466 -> 0.0030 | 0.461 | 0.5157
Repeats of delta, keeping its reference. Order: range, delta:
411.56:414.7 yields 0.02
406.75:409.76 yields 0.02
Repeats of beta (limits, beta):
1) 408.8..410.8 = -0.70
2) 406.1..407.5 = -0.66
